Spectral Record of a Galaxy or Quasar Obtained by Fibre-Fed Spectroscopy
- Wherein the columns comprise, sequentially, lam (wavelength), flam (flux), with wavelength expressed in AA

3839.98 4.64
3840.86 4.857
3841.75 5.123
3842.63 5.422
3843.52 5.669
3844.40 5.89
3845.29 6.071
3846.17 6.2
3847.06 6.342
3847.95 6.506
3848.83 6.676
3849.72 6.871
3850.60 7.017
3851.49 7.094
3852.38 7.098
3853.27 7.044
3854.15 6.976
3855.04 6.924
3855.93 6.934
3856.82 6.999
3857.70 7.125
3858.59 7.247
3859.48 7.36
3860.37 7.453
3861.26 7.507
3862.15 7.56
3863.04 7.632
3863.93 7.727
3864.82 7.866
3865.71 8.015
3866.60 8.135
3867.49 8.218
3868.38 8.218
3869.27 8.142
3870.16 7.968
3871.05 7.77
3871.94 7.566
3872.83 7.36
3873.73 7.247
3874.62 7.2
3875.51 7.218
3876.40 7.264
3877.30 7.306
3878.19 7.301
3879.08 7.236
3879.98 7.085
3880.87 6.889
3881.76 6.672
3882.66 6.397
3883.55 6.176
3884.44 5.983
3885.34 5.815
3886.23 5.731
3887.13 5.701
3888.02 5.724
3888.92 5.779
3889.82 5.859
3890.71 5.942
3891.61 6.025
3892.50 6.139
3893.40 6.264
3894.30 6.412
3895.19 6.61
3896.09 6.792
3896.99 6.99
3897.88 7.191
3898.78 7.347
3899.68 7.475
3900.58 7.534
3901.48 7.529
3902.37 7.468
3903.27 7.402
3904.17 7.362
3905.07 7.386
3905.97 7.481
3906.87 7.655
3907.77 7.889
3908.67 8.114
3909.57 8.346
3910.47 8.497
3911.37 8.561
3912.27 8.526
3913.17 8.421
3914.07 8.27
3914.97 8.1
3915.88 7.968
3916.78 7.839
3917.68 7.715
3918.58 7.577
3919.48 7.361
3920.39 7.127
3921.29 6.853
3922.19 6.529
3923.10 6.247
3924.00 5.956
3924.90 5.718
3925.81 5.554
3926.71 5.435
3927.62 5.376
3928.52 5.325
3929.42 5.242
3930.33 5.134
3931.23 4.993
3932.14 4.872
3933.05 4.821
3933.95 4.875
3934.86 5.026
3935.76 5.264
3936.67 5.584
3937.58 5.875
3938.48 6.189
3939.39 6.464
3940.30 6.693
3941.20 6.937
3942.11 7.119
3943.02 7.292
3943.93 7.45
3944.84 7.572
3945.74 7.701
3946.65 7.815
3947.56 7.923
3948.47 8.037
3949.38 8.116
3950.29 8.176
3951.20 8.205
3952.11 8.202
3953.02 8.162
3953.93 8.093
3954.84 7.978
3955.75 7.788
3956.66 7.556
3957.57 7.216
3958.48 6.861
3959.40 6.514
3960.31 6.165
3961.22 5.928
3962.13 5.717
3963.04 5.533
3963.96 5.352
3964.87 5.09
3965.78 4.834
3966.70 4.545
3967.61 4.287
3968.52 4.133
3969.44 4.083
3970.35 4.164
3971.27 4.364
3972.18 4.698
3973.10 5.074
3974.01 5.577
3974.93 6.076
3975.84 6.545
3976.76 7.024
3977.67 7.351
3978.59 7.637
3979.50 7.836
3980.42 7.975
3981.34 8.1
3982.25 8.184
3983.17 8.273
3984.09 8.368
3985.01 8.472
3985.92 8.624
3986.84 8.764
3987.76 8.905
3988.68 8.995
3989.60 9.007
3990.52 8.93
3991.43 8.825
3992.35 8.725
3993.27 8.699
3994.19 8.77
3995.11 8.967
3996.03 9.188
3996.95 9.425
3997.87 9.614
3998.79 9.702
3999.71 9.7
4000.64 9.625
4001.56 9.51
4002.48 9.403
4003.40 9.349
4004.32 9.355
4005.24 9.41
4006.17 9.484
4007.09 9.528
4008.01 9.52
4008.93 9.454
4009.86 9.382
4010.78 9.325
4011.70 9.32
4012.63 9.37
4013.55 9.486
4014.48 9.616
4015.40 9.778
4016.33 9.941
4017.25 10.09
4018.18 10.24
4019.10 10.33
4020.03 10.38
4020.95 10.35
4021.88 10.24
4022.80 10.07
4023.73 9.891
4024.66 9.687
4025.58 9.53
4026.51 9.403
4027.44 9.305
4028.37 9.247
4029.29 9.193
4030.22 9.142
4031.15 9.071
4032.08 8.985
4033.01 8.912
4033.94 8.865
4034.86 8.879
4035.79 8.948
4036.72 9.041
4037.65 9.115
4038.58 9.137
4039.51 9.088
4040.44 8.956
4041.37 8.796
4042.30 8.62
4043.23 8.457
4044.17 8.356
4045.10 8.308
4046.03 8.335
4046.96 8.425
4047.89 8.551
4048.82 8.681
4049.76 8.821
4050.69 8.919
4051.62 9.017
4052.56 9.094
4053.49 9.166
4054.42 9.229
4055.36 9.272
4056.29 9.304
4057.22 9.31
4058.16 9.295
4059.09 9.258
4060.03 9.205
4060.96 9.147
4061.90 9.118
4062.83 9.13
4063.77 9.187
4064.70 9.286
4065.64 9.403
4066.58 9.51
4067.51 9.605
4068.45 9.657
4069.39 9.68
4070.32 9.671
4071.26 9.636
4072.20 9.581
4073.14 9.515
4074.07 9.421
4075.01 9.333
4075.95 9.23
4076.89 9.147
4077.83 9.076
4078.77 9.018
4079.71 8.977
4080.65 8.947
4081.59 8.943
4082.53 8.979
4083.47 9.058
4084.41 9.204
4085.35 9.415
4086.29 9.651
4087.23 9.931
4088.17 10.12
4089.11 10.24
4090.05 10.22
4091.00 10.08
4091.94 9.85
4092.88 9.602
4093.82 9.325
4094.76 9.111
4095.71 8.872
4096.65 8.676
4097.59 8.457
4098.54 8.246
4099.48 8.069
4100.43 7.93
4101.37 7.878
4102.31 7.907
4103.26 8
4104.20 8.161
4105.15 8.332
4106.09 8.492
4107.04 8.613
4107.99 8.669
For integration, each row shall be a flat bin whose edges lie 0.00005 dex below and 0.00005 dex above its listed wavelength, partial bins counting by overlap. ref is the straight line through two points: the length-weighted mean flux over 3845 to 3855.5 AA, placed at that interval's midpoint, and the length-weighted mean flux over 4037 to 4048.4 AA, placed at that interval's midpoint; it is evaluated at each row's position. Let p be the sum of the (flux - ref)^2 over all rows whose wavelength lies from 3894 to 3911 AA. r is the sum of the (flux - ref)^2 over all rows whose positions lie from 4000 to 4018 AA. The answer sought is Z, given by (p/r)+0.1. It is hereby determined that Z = 0.3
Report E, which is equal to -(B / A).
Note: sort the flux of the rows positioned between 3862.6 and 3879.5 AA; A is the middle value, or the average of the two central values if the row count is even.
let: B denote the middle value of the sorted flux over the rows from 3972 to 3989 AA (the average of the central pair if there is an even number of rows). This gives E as -1.04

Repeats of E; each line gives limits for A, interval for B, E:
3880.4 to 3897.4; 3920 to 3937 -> -0.88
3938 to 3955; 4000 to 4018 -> -1.21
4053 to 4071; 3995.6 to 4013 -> -1.01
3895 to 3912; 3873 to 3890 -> -0.89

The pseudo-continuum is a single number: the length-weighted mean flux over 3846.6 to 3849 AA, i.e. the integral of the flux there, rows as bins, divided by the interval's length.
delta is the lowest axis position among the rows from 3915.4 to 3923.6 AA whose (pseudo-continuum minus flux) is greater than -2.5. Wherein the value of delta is 3915.88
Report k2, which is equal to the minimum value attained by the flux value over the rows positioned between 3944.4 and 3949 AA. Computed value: 7.572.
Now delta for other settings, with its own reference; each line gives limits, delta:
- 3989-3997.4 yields 3990.52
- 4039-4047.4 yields 4040.44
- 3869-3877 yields 3869.27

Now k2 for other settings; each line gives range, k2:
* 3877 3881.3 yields 6.889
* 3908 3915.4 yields 8.1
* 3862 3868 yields 7.56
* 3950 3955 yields 7.978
